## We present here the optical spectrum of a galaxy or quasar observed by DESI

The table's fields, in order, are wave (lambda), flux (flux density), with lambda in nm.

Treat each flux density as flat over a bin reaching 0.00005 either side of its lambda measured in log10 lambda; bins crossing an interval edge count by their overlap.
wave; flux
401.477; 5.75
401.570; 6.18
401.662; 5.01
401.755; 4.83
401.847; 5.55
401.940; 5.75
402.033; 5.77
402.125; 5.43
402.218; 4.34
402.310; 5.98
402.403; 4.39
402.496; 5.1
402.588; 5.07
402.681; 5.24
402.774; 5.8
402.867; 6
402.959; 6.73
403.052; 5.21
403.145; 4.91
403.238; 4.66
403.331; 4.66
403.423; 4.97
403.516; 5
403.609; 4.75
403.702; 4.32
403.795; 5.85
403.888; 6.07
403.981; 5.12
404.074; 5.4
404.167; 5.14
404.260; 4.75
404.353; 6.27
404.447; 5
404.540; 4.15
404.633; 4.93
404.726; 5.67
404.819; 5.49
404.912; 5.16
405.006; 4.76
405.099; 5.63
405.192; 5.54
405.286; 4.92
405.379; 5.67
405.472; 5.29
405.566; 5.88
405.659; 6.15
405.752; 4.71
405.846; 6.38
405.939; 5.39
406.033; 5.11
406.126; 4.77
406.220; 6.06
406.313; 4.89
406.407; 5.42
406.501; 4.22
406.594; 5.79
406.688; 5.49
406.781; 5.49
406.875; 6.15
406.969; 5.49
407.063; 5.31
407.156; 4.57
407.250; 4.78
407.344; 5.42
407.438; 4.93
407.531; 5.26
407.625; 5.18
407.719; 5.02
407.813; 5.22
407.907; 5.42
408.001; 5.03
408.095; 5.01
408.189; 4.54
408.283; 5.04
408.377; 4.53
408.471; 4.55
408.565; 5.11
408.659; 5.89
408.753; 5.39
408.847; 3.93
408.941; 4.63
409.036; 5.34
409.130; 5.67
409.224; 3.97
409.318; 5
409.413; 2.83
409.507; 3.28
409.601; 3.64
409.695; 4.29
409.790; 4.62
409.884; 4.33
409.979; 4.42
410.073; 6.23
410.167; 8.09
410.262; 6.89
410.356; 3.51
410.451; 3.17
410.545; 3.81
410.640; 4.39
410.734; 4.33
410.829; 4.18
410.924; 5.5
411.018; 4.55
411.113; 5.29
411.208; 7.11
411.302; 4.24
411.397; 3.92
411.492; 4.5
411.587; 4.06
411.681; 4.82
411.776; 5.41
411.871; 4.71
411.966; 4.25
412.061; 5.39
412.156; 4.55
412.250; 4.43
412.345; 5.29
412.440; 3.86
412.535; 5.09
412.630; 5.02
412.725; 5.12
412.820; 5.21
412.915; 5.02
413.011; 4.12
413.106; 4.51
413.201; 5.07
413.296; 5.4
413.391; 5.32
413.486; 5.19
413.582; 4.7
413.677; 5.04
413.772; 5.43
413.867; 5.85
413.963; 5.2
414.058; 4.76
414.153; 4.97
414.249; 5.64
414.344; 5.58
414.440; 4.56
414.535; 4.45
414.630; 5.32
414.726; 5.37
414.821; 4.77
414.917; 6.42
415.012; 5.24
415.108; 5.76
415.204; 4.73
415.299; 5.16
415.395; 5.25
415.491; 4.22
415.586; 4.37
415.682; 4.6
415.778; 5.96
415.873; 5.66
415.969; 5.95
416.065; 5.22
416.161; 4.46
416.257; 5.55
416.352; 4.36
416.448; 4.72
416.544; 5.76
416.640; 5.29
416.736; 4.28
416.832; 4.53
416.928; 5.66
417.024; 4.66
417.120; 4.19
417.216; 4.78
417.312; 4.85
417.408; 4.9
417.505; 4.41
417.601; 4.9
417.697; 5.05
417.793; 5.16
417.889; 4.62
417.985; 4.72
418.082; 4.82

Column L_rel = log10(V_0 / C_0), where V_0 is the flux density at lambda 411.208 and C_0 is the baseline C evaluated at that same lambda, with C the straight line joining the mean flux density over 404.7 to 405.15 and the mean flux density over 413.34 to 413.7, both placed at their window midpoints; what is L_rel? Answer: 0.14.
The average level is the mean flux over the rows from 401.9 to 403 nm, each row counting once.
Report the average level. 5.5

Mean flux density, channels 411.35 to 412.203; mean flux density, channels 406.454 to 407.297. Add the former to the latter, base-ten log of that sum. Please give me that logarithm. 0.99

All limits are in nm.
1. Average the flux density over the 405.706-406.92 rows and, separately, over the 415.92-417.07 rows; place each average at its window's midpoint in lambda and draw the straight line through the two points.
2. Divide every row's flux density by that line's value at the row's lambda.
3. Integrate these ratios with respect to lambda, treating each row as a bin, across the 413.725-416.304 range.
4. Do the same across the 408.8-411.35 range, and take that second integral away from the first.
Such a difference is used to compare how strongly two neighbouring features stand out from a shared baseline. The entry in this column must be 0.3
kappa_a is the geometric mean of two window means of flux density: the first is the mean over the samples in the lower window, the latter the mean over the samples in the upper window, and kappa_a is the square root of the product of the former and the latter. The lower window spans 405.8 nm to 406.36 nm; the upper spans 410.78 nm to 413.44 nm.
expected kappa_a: 5.14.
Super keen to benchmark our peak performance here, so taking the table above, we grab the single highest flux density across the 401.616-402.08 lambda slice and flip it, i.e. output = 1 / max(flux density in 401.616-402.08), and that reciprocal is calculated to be 0.173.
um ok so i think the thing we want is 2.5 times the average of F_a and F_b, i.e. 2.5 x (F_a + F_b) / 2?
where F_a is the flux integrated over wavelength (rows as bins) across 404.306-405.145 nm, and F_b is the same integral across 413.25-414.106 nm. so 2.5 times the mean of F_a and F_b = 11.06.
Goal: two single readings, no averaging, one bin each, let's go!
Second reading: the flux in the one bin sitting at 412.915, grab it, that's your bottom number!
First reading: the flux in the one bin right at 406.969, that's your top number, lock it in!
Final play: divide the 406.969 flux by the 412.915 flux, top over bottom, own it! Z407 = 1.09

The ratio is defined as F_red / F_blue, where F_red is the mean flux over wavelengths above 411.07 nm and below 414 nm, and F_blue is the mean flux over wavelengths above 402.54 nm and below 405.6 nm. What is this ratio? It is 0.94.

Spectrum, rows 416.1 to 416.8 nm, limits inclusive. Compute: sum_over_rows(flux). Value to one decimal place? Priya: 34.4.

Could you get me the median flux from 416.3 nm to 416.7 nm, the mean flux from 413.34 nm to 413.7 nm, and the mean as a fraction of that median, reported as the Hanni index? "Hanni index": 1.01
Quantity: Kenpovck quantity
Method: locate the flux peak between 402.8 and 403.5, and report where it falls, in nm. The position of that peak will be 402.959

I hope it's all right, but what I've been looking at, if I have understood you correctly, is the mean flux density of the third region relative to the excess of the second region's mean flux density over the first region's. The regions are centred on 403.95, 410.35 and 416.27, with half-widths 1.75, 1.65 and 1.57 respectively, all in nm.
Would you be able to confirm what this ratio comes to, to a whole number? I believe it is -9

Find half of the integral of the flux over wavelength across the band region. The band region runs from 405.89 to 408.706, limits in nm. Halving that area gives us 7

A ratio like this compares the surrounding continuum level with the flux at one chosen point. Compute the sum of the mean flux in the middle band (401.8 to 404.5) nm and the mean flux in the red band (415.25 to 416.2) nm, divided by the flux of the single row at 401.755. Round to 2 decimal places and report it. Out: 2.15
